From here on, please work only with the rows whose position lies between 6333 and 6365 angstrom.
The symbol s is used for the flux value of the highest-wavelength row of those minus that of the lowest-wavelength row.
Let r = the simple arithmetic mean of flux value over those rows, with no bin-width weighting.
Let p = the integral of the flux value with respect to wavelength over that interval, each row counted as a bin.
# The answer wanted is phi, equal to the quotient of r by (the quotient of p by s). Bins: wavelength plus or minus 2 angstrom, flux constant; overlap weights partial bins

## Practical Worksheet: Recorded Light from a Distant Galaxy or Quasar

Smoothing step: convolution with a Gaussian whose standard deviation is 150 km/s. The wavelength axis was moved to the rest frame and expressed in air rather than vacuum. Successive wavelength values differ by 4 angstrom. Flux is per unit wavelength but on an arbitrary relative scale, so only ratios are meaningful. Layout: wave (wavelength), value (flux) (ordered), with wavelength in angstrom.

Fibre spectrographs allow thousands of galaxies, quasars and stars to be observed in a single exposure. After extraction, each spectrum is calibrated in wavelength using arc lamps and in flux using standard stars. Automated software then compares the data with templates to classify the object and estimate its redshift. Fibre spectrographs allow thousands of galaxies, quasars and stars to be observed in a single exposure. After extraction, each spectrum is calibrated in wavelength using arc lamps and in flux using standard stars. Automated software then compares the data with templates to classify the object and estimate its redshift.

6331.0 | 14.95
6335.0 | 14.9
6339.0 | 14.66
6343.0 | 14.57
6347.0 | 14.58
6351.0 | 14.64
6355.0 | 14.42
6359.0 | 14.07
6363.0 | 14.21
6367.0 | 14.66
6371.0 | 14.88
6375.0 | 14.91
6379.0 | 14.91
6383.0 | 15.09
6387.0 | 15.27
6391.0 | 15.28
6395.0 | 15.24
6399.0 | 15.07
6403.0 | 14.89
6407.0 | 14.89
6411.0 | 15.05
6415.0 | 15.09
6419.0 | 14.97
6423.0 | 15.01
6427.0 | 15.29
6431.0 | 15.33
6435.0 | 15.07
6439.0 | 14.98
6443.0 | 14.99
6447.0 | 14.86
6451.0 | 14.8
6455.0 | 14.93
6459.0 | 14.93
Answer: -0.022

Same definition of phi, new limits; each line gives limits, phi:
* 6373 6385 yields 0.015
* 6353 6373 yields 0.023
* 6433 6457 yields -0.006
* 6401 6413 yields 0.013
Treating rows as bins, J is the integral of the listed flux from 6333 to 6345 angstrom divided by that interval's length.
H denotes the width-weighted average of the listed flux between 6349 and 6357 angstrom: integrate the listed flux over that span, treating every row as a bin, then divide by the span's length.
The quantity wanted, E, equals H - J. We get -0.18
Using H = 14.53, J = 14.7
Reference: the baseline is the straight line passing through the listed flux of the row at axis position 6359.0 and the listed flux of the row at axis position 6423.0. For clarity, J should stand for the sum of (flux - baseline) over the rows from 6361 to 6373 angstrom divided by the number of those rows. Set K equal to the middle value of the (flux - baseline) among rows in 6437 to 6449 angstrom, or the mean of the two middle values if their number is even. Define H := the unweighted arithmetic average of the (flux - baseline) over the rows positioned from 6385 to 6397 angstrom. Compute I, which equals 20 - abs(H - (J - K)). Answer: 20.0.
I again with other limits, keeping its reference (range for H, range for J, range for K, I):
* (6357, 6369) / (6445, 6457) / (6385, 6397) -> 18.5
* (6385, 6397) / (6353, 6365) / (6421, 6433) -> 19.2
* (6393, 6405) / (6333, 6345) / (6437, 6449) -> 19.2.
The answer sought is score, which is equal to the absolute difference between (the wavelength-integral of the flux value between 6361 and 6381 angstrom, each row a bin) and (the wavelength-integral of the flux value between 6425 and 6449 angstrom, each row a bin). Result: 68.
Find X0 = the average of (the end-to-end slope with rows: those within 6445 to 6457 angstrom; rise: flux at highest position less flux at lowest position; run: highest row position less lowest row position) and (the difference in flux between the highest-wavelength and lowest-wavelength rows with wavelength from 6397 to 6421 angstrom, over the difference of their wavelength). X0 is 0.002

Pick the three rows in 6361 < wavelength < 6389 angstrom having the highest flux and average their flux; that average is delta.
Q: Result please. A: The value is 15.1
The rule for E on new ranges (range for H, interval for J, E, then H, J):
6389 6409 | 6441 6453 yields 0.19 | 15.07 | 14.9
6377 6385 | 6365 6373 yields 0.23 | 15.00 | 14.8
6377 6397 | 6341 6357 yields 0.61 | 15.16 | 14.6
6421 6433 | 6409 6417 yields 0.14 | 15.21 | 15.1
